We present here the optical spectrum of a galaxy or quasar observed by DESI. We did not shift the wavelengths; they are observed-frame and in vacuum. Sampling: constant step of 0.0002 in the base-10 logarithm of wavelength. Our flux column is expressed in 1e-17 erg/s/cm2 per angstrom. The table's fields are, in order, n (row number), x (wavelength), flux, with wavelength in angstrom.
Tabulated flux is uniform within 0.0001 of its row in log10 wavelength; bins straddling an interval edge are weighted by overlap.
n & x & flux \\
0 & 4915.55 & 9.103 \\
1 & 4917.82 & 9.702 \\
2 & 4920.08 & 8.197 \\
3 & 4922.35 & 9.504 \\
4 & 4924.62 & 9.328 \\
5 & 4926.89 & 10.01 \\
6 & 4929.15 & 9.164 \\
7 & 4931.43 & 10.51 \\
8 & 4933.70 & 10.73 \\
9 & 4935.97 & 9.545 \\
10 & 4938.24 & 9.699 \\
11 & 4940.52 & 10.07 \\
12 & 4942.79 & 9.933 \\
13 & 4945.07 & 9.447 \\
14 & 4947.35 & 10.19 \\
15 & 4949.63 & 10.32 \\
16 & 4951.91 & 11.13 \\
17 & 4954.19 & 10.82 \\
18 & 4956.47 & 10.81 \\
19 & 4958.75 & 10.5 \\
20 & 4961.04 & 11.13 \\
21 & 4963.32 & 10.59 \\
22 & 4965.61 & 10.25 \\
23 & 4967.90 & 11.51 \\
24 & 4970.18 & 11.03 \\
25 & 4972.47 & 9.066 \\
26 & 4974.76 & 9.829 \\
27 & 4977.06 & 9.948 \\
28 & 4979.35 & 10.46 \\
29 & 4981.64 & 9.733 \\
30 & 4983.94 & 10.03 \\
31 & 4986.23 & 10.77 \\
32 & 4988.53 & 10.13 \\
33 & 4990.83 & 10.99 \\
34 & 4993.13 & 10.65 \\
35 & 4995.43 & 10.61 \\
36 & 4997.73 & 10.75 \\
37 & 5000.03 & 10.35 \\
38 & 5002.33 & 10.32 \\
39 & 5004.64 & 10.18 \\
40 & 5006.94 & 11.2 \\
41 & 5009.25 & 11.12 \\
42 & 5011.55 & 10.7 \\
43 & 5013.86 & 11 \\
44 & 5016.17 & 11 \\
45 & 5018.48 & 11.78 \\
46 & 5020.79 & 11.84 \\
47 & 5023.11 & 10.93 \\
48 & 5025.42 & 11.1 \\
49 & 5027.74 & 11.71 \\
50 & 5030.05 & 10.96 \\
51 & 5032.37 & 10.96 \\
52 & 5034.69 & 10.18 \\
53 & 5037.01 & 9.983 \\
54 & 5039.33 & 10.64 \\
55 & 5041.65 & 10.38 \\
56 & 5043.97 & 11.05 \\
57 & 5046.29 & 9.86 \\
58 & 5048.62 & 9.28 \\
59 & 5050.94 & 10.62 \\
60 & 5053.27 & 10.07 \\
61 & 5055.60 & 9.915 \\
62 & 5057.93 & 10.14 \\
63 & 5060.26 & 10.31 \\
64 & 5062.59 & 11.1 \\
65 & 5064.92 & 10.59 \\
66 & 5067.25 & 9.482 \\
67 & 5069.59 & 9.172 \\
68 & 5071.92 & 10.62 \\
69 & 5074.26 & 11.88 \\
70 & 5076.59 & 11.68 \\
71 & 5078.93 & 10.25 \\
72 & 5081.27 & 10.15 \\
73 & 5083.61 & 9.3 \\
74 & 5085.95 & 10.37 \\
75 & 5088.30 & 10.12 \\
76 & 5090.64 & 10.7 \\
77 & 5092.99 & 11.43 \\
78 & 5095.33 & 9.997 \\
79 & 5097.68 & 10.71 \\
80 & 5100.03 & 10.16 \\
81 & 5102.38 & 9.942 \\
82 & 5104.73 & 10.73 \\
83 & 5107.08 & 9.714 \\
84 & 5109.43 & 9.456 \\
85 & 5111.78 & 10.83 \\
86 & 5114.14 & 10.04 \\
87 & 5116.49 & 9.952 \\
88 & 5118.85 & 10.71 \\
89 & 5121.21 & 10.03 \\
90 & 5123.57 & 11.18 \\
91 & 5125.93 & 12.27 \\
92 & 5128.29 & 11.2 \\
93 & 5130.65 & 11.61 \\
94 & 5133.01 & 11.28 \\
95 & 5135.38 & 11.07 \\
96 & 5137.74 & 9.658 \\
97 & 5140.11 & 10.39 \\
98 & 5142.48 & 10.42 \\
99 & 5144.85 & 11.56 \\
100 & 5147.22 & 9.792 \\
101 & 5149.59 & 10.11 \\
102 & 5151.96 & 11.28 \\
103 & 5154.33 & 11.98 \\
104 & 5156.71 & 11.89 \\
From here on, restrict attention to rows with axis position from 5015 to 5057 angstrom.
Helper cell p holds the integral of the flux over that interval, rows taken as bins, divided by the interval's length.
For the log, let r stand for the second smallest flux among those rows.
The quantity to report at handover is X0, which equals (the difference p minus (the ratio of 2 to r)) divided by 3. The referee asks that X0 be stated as 3.49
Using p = 10.7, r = 9.86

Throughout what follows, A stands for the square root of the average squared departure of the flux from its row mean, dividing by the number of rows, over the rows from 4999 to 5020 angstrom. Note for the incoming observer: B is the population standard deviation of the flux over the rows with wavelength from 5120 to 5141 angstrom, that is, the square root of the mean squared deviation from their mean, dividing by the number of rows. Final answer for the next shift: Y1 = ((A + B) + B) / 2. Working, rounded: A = 0.48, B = 0.76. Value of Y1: 1.0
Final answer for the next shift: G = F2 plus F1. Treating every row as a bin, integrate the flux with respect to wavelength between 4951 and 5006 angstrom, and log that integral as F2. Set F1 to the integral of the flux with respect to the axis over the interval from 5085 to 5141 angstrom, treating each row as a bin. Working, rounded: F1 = 592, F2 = 577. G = 1168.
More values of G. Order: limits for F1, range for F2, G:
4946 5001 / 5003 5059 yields 1175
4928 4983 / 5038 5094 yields 1146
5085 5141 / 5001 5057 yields 1191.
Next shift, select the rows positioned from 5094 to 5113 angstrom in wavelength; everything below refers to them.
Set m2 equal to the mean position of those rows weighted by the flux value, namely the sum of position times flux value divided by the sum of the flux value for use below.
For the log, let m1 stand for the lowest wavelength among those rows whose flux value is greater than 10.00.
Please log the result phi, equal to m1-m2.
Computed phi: -5.9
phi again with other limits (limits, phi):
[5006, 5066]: -28.4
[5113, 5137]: -10.9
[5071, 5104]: -15.0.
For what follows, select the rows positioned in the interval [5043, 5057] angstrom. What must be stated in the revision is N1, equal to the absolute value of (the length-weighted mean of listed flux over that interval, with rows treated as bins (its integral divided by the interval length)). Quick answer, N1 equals 10.1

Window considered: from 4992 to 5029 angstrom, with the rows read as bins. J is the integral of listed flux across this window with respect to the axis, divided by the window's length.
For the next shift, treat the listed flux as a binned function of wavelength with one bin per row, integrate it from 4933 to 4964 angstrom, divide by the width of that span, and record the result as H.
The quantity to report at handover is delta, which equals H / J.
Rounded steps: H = 10.3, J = 11.0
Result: 0.944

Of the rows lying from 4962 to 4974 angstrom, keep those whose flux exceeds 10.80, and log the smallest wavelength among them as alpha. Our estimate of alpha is 4967.90 angstrom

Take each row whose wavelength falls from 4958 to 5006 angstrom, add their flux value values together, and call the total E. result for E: 219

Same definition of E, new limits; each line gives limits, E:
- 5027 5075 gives 219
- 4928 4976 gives 216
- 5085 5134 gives 222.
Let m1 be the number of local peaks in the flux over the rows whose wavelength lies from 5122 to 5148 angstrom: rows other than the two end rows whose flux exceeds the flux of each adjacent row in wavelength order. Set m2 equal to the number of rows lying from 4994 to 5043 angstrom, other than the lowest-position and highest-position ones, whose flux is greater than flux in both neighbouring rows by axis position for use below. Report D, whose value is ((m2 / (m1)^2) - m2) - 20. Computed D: -24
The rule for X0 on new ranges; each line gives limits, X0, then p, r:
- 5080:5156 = 3.45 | 10.6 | 9.456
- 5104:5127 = 3.42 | 10.5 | 9.714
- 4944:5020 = 3.45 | 10.6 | 9.447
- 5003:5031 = 3.64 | 11.1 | 10.7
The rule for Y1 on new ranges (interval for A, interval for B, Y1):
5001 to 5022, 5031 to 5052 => 0.8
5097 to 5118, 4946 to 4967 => 0.6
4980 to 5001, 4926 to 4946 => 0.7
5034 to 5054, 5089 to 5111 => 0.8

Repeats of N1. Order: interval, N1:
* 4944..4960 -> 10.5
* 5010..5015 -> 10.9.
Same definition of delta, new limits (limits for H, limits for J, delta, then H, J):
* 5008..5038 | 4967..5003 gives 1.062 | 11.0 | 10.4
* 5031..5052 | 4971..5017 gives 0.990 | 10.3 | 10.4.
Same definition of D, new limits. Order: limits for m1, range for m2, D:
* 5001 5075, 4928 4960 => -23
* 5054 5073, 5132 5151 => -20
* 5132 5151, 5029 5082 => -20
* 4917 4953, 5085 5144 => -27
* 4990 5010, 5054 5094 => -22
